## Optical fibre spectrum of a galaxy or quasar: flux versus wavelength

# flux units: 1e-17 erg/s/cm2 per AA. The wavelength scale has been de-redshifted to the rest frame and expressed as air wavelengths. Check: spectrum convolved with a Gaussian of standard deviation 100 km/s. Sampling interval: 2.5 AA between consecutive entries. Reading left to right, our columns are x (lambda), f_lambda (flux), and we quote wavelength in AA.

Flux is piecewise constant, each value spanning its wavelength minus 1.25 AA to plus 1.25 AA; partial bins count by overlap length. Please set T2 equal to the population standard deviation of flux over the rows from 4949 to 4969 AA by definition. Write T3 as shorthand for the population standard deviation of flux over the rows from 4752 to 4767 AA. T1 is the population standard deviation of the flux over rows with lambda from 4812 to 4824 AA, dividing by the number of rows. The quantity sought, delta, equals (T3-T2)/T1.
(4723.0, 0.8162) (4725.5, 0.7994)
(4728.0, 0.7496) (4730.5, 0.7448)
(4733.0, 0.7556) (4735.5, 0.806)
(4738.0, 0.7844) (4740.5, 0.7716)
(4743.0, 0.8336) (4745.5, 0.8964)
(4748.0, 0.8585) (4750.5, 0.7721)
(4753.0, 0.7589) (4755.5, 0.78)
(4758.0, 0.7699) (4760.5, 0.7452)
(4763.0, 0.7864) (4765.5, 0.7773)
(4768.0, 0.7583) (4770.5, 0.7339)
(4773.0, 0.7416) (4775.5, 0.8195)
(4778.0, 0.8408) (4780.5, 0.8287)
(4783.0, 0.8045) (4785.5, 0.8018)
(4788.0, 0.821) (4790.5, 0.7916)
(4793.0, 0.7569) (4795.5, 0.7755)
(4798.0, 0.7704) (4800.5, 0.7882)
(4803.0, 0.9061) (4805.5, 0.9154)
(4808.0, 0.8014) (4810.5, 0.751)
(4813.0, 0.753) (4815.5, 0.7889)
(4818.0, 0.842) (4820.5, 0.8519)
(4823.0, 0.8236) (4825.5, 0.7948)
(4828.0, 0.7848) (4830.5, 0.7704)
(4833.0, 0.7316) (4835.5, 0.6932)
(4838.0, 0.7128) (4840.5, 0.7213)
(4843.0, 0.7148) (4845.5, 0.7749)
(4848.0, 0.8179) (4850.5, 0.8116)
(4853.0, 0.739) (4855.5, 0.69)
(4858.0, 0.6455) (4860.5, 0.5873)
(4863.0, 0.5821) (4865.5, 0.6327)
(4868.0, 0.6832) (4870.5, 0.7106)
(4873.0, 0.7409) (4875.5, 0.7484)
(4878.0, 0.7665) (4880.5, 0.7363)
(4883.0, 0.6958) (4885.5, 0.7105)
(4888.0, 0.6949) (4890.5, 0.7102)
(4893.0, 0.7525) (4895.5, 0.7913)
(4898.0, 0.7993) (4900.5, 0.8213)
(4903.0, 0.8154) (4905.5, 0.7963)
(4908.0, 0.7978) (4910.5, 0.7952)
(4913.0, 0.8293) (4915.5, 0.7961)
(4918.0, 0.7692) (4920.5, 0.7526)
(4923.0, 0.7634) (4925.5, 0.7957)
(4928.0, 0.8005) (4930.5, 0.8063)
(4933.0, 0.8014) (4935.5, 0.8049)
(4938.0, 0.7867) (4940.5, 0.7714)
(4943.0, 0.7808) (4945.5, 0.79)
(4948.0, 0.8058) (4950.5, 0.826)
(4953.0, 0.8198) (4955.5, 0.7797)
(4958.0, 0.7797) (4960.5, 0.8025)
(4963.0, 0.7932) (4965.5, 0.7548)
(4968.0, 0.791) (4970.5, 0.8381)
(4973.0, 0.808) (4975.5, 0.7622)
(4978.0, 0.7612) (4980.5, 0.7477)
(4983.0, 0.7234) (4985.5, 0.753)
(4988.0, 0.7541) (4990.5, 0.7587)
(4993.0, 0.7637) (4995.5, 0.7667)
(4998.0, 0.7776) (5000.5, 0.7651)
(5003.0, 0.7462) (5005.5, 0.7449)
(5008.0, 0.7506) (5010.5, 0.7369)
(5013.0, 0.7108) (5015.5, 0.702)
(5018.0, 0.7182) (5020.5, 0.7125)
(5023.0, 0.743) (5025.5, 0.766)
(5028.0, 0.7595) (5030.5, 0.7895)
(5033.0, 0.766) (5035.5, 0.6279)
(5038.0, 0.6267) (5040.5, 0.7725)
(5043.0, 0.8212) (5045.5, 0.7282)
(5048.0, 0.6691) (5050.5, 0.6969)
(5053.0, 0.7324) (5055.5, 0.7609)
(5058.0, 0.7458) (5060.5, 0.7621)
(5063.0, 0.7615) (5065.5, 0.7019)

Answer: -0.21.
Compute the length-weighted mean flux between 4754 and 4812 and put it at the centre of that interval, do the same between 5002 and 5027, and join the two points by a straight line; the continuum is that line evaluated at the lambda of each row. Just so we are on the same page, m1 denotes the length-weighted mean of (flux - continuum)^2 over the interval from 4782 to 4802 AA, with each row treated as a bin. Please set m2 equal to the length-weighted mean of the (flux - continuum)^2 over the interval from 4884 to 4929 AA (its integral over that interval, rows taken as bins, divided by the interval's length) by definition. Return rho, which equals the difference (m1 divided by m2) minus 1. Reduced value -0.7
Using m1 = 0.001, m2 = 0.0019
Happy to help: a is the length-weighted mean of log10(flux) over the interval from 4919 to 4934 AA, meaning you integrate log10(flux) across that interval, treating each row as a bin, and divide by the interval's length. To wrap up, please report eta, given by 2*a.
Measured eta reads -0.209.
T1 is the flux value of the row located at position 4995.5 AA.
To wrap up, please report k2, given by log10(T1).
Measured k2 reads -0.115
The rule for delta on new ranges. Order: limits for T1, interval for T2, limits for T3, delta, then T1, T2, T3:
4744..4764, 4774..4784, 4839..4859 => 0.86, 0.049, 0.013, 0.056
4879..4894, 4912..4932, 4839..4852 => 0.94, 0.021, 0.024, 0.043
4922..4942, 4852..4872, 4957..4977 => -1.88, 0.015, 0.053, 0.025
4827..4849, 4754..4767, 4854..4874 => 1.00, 0.039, 0.014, 0.053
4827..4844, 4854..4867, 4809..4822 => 0.10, 0.031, 0.040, 0.043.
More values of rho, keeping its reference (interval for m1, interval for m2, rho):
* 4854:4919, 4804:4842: 1.0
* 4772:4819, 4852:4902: -0.7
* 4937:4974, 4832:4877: -0.7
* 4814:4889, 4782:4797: 13.6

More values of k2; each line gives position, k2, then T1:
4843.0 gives -0.146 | 0.7148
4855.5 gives -0.161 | 0.69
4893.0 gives -0.123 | 0.7525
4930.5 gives -0.094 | 0.8063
